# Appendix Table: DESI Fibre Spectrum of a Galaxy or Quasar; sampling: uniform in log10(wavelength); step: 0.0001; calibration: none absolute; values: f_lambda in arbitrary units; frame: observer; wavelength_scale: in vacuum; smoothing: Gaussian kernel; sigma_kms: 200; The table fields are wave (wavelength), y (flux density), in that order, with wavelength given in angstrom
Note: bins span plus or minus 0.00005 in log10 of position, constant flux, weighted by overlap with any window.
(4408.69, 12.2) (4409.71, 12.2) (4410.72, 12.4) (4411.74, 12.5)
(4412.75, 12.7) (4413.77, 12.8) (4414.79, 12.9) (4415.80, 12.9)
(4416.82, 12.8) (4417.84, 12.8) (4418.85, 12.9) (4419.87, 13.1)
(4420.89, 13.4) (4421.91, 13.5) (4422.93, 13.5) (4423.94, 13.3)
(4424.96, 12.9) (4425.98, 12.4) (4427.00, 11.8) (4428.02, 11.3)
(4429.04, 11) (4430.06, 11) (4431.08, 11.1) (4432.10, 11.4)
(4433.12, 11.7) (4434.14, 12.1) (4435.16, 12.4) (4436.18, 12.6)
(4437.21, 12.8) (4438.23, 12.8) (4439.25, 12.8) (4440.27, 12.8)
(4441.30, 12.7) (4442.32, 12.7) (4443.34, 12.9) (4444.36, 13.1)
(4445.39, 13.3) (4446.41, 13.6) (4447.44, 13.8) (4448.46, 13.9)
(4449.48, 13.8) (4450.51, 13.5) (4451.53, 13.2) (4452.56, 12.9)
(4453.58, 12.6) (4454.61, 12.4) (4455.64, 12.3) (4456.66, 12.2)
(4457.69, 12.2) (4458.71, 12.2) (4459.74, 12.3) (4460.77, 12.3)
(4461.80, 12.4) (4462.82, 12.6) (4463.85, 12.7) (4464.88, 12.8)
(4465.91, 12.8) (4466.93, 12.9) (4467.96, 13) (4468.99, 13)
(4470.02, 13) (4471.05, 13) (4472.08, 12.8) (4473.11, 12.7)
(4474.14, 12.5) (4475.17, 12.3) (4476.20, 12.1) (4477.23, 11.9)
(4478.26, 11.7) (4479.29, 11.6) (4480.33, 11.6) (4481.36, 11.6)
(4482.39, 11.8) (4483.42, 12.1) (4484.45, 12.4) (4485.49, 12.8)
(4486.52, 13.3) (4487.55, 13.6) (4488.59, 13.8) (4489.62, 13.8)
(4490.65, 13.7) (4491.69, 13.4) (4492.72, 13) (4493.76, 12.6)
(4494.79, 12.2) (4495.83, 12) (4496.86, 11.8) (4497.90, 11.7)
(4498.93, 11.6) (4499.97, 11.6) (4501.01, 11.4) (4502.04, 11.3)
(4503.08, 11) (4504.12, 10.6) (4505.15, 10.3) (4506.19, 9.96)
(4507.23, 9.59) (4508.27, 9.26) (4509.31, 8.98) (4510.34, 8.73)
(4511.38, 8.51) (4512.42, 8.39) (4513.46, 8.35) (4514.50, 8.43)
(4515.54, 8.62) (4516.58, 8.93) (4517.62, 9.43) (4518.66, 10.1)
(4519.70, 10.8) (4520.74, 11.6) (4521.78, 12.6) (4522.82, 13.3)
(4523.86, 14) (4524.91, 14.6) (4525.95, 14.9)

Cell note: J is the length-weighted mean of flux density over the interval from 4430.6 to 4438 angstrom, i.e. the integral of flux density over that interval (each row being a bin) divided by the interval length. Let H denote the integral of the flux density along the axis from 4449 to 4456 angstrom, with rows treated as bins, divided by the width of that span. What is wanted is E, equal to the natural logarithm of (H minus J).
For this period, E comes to -0.1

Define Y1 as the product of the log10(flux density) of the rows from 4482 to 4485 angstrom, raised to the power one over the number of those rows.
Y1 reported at 1.08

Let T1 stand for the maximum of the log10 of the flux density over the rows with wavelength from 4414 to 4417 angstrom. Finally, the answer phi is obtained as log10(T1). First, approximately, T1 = 1.11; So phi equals 0.046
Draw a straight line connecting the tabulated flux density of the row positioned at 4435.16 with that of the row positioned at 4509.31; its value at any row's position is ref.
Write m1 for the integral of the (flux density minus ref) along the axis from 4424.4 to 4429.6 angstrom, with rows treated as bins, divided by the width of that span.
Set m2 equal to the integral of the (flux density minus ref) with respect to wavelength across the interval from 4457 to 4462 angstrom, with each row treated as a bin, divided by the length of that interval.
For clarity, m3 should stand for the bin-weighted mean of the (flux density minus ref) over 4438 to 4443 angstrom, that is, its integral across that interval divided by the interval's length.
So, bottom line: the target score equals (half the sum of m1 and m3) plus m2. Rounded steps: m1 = -0.9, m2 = 0.99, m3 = 0.6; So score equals 0.9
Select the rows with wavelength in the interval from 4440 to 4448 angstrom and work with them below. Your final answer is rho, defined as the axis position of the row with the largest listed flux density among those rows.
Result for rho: 4447.44 angstrom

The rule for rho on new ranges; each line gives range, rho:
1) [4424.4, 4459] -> 4448.46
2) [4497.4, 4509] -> 4497.90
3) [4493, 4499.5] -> 4493.76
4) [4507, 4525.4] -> 4524.91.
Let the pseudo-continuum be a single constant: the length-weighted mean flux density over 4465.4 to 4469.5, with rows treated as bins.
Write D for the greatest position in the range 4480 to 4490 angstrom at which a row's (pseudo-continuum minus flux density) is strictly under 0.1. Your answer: 4489.62 angstrom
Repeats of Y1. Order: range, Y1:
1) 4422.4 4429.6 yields 1.09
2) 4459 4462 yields 1.09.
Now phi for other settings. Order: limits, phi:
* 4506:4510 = -0.001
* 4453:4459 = 0.042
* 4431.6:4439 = 0.044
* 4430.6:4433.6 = 0.029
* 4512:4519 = 0.002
